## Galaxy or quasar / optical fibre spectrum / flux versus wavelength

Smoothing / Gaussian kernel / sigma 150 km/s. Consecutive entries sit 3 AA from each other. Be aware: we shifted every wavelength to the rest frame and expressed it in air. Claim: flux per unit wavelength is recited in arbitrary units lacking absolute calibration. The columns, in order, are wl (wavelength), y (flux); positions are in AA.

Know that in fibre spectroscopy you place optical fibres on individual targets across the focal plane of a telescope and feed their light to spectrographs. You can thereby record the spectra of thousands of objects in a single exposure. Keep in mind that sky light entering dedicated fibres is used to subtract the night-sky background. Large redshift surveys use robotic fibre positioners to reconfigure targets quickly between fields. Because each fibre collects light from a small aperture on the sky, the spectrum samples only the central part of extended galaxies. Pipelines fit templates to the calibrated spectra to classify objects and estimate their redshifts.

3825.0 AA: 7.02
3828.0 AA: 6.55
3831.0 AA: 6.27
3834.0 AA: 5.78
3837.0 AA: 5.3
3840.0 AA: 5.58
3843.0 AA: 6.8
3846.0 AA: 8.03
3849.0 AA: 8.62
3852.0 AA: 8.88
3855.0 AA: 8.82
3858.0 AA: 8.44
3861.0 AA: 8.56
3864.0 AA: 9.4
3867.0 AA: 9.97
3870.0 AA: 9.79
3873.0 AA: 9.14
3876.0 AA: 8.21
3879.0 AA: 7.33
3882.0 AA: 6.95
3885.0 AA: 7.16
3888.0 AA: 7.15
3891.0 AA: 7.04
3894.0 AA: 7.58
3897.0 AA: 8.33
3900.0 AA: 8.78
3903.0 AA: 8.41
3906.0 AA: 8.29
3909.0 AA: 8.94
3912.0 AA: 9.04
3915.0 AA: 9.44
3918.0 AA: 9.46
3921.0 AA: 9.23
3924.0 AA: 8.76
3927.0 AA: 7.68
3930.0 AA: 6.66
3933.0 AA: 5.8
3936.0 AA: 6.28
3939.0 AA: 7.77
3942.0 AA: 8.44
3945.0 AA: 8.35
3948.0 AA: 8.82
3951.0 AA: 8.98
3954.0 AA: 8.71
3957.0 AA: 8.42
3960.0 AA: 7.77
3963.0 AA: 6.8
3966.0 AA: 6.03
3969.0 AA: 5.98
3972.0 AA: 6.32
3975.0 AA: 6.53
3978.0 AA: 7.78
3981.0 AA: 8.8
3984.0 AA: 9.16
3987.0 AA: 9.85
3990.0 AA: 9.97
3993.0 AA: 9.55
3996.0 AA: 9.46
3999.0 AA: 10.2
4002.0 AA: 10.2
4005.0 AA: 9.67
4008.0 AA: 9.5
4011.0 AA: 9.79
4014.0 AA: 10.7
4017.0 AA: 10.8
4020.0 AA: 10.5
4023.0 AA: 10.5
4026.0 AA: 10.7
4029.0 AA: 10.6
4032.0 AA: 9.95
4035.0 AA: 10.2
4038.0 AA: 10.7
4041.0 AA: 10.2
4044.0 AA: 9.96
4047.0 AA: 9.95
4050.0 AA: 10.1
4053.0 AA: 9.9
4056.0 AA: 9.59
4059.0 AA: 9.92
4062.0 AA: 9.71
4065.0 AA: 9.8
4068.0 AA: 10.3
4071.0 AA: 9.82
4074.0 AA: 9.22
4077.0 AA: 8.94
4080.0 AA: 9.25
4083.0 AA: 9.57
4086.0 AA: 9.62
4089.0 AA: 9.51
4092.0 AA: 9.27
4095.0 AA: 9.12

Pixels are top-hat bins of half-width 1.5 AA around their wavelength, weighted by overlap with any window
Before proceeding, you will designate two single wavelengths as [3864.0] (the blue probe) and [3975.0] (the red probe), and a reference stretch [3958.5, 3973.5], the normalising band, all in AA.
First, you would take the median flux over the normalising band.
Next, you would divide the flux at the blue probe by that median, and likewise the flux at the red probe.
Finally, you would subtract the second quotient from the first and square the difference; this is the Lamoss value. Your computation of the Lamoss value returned 0.21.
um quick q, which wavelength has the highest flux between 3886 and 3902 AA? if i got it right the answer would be 3900.0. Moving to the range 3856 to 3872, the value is 3867.0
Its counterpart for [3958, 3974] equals 3960.0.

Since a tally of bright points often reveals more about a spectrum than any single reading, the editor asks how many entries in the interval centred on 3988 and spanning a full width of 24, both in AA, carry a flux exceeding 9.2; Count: 5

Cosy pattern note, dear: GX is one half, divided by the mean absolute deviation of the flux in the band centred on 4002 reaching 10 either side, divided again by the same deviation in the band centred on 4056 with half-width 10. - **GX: 15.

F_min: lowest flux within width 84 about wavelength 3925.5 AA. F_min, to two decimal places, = 5.80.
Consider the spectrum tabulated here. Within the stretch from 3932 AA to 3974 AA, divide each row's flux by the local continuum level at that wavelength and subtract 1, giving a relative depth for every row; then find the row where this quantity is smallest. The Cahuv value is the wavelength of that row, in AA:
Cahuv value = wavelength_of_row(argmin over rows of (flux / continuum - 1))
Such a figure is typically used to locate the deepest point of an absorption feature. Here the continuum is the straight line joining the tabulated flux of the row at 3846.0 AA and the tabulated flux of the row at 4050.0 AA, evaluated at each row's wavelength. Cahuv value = 3969.0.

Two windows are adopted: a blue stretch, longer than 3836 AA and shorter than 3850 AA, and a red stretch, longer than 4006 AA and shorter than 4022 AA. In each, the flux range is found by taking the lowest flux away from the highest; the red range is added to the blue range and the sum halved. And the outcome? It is 2.3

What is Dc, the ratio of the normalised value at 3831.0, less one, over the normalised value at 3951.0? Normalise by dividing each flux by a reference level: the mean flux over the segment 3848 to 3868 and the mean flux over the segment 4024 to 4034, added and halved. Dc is -0.38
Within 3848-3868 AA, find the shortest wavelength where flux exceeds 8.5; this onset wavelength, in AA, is 3849.0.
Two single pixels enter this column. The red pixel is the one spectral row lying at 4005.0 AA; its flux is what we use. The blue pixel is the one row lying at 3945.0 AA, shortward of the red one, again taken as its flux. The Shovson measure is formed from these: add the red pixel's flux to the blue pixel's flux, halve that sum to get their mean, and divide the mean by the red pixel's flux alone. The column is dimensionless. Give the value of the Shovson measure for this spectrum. 0.93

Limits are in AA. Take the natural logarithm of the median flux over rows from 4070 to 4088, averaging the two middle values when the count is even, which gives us 2.24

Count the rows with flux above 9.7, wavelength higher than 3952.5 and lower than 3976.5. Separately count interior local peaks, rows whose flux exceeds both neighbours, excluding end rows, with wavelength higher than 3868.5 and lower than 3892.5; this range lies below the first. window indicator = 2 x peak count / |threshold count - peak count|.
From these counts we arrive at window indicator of 2.0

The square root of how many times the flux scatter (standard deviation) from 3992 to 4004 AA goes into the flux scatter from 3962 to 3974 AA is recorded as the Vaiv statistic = 1.0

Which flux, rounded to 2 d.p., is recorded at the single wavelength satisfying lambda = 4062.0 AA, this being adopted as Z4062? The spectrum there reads 9.71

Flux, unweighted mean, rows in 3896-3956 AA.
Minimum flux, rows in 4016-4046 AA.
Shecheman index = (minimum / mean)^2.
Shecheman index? 1.43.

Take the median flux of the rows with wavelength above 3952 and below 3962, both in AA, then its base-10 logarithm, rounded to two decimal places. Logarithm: 0.93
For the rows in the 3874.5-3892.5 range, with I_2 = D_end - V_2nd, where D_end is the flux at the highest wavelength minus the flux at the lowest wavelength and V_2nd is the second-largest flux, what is -8.5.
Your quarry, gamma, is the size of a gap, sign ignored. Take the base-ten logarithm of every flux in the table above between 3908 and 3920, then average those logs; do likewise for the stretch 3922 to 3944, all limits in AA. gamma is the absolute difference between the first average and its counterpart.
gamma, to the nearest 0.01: 0.10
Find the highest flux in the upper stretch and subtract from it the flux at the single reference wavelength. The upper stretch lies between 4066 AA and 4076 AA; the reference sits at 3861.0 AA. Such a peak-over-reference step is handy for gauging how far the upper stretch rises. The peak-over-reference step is 1.7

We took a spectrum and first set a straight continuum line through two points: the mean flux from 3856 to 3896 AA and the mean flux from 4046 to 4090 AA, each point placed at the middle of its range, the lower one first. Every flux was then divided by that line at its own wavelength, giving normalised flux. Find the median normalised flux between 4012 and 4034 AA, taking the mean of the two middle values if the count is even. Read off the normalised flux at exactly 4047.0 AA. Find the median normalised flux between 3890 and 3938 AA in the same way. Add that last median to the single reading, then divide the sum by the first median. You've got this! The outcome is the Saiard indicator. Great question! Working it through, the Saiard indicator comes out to 1.81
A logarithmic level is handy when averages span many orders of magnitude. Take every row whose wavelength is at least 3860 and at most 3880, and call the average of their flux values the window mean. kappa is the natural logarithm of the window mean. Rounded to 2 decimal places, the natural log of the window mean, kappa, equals 2.19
